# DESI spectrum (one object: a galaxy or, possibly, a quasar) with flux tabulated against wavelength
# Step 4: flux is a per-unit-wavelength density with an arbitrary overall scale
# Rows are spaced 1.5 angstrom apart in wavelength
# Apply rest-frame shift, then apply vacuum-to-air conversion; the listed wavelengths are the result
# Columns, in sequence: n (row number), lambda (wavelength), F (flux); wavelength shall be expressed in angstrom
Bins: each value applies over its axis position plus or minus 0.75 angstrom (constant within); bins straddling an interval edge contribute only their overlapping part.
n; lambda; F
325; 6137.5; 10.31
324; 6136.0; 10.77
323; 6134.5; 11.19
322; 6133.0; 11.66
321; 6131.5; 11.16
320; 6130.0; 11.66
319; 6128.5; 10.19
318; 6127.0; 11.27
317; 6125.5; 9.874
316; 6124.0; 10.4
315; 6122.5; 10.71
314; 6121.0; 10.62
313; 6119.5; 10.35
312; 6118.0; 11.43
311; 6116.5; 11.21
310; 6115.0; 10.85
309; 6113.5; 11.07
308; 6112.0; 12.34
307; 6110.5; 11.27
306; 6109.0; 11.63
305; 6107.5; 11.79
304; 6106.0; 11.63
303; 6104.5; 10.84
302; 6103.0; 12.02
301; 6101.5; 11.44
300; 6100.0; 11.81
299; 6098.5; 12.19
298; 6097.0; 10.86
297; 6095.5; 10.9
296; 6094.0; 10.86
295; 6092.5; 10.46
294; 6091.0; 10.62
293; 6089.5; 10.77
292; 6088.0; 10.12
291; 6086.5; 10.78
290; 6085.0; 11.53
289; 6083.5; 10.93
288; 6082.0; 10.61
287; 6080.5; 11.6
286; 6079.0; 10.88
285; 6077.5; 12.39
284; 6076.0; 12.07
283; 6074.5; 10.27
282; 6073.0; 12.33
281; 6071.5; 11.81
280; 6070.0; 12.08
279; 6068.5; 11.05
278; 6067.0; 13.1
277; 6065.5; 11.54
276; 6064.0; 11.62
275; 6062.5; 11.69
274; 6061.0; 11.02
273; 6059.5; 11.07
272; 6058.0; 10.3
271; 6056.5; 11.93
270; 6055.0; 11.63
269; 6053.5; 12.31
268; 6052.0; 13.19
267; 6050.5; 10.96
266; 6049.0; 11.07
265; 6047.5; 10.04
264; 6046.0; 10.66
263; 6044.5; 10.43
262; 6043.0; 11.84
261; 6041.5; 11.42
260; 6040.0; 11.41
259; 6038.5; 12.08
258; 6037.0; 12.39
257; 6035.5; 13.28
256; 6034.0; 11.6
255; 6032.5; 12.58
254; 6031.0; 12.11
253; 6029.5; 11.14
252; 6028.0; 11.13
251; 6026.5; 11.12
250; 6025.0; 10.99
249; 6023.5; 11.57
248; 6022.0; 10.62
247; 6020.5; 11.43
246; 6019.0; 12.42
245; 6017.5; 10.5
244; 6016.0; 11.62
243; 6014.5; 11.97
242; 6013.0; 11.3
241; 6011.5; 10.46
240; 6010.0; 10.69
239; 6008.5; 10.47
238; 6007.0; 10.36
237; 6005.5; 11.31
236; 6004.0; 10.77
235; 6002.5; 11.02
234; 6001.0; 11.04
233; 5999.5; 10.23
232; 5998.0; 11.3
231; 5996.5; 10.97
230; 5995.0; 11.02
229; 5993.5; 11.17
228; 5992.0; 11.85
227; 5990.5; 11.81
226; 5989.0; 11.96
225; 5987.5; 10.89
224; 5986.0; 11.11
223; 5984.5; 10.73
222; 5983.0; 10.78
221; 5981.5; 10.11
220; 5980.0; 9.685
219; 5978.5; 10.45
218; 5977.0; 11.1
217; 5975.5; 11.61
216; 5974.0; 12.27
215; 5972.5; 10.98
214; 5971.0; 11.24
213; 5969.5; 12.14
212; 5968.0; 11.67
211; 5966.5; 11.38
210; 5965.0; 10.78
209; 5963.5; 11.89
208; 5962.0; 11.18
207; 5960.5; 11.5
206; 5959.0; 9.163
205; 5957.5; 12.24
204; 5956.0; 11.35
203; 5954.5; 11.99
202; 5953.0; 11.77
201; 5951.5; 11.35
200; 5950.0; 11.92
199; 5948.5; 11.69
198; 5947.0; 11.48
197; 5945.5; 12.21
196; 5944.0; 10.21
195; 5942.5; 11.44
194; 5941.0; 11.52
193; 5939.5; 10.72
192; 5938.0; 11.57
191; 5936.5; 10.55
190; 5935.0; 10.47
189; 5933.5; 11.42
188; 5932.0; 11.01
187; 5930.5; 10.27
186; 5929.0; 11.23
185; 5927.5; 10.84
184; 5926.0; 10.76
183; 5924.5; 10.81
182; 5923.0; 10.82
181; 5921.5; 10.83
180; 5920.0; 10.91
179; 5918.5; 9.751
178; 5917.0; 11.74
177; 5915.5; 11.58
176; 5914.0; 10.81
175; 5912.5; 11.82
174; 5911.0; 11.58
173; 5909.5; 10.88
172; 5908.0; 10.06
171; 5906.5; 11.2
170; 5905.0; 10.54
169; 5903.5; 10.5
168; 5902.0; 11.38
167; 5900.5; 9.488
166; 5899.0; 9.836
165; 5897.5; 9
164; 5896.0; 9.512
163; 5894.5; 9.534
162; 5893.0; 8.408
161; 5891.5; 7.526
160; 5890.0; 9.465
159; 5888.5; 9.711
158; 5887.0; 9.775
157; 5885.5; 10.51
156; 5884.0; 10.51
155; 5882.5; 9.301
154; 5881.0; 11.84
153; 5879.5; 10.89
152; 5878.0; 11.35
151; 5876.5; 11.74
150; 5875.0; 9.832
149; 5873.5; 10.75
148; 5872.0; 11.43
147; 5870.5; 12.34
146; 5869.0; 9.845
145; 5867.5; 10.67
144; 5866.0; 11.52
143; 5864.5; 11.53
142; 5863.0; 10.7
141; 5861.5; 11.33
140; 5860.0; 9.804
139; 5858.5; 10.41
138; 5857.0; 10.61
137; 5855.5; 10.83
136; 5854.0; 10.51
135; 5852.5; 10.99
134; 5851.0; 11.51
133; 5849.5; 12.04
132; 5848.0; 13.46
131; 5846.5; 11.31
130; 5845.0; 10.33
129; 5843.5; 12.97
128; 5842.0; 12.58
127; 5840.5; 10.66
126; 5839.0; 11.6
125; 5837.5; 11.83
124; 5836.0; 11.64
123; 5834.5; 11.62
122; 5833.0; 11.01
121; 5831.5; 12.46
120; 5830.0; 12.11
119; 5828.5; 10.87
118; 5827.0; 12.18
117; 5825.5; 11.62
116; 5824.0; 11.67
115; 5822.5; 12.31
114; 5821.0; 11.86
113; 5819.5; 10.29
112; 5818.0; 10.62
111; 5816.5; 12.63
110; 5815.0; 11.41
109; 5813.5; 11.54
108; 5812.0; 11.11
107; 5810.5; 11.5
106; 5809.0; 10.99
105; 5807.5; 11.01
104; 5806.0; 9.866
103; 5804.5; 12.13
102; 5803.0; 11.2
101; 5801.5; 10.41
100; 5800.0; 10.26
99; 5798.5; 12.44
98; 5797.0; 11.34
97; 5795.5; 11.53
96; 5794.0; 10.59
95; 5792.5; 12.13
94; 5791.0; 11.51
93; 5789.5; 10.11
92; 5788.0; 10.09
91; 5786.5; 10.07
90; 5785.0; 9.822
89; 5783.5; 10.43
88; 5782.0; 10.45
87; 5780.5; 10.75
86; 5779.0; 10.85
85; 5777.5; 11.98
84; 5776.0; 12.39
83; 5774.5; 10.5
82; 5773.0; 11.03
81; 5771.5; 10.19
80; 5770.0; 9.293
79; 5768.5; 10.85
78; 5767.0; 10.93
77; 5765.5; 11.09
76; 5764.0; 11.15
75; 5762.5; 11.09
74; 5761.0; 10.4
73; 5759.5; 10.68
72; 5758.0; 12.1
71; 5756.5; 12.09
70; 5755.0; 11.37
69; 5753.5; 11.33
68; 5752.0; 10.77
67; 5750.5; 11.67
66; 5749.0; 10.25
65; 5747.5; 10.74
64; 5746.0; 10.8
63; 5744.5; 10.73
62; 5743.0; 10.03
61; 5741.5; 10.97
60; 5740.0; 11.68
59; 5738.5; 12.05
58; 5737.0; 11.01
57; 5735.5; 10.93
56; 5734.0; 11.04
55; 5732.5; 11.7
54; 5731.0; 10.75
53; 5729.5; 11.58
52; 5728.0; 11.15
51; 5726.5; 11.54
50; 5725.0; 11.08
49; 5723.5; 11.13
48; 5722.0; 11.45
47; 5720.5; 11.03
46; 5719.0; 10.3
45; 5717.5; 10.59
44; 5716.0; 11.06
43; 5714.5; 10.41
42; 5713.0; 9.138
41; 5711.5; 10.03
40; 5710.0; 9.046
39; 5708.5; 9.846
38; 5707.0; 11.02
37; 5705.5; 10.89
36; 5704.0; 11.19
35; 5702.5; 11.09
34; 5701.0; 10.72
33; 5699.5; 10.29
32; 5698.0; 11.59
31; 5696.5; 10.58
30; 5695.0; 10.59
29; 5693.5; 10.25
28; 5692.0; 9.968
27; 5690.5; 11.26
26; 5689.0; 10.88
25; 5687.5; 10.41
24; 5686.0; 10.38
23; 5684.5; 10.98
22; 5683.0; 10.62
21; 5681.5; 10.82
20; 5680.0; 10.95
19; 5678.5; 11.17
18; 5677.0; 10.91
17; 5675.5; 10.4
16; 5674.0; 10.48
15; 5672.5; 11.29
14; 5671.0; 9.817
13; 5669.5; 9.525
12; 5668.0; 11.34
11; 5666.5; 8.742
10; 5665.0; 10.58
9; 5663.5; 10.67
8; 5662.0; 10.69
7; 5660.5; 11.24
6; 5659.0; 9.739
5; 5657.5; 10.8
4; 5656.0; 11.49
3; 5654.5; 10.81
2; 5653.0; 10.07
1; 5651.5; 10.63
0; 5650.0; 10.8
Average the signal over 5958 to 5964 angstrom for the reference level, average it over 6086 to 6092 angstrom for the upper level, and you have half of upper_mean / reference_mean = 0.48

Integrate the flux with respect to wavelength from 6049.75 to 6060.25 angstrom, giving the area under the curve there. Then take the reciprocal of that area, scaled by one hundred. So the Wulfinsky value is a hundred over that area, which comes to 0.819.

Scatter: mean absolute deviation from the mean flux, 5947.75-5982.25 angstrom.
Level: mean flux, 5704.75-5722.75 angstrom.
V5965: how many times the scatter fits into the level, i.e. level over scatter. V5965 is 17.5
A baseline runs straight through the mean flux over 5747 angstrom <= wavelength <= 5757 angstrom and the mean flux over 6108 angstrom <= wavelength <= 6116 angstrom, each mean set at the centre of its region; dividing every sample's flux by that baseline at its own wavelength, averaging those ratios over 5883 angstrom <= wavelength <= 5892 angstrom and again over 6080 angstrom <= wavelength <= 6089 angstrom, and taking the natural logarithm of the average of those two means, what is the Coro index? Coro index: -0.10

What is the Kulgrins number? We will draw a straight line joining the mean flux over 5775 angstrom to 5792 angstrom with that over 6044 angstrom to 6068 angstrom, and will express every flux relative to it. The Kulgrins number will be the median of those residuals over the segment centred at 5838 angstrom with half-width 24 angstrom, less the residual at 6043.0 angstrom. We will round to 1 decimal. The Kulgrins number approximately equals 0.2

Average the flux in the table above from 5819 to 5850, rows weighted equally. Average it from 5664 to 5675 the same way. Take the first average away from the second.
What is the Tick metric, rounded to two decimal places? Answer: -1.48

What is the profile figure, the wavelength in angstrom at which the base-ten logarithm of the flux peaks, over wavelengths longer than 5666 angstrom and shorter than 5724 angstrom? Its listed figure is 5698.0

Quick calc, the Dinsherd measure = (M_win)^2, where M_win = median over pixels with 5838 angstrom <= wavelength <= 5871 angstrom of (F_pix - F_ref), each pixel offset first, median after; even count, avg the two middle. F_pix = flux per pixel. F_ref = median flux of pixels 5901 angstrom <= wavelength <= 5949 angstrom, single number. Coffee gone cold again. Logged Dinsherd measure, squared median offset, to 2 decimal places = 0.07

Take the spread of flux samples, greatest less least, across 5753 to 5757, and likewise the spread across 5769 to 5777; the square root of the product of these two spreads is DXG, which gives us 1.5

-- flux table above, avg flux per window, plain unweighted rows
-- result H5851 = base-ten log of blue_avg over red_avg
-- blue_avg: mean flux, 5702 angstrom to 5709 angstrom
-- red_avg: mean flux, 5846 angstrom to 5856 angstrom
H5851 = -0.028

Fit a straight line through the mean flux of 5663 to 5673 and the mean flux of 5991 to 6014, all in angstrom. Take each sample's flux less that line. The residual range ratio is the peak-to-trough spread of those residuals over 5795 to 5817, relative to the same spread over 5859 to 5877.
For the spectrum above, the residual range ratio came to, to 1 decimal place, 1.1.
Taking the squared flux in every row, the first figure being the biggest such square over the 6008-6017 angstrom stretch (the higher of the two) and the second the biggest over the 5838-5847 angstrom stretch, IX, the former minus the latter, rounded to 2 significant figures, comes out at -25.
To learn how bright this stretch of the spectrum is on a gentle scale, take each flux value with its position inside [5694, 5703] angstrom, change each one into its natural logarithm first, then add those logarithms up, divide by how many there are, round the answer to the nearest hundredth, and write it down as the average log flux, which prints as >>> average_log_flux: 2.38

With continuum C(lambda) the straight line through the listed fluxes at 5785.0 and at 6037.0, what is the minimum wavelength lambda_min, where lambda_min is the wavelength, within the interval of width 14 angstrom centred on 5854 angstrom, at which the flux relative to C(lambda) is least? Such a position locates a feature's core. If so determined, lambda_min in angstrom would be 5860.0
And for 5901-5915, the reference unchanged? 5908.0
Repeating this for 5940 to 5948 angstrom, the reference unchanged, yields 5944.0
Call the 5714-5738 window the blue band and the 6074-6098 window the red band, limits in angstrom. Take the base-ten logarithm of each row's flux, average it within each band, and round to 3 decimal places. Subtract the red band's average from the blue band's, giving 0.003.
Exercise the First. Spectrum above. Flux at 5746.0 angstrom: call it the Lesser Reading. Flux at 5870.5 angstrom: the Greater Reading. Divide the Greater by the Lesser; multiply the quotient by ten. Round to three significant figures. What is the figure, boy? 11.4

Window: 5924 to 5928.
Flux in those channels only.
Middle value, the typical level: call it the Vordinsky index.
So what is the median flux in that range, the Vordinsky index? 10.8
